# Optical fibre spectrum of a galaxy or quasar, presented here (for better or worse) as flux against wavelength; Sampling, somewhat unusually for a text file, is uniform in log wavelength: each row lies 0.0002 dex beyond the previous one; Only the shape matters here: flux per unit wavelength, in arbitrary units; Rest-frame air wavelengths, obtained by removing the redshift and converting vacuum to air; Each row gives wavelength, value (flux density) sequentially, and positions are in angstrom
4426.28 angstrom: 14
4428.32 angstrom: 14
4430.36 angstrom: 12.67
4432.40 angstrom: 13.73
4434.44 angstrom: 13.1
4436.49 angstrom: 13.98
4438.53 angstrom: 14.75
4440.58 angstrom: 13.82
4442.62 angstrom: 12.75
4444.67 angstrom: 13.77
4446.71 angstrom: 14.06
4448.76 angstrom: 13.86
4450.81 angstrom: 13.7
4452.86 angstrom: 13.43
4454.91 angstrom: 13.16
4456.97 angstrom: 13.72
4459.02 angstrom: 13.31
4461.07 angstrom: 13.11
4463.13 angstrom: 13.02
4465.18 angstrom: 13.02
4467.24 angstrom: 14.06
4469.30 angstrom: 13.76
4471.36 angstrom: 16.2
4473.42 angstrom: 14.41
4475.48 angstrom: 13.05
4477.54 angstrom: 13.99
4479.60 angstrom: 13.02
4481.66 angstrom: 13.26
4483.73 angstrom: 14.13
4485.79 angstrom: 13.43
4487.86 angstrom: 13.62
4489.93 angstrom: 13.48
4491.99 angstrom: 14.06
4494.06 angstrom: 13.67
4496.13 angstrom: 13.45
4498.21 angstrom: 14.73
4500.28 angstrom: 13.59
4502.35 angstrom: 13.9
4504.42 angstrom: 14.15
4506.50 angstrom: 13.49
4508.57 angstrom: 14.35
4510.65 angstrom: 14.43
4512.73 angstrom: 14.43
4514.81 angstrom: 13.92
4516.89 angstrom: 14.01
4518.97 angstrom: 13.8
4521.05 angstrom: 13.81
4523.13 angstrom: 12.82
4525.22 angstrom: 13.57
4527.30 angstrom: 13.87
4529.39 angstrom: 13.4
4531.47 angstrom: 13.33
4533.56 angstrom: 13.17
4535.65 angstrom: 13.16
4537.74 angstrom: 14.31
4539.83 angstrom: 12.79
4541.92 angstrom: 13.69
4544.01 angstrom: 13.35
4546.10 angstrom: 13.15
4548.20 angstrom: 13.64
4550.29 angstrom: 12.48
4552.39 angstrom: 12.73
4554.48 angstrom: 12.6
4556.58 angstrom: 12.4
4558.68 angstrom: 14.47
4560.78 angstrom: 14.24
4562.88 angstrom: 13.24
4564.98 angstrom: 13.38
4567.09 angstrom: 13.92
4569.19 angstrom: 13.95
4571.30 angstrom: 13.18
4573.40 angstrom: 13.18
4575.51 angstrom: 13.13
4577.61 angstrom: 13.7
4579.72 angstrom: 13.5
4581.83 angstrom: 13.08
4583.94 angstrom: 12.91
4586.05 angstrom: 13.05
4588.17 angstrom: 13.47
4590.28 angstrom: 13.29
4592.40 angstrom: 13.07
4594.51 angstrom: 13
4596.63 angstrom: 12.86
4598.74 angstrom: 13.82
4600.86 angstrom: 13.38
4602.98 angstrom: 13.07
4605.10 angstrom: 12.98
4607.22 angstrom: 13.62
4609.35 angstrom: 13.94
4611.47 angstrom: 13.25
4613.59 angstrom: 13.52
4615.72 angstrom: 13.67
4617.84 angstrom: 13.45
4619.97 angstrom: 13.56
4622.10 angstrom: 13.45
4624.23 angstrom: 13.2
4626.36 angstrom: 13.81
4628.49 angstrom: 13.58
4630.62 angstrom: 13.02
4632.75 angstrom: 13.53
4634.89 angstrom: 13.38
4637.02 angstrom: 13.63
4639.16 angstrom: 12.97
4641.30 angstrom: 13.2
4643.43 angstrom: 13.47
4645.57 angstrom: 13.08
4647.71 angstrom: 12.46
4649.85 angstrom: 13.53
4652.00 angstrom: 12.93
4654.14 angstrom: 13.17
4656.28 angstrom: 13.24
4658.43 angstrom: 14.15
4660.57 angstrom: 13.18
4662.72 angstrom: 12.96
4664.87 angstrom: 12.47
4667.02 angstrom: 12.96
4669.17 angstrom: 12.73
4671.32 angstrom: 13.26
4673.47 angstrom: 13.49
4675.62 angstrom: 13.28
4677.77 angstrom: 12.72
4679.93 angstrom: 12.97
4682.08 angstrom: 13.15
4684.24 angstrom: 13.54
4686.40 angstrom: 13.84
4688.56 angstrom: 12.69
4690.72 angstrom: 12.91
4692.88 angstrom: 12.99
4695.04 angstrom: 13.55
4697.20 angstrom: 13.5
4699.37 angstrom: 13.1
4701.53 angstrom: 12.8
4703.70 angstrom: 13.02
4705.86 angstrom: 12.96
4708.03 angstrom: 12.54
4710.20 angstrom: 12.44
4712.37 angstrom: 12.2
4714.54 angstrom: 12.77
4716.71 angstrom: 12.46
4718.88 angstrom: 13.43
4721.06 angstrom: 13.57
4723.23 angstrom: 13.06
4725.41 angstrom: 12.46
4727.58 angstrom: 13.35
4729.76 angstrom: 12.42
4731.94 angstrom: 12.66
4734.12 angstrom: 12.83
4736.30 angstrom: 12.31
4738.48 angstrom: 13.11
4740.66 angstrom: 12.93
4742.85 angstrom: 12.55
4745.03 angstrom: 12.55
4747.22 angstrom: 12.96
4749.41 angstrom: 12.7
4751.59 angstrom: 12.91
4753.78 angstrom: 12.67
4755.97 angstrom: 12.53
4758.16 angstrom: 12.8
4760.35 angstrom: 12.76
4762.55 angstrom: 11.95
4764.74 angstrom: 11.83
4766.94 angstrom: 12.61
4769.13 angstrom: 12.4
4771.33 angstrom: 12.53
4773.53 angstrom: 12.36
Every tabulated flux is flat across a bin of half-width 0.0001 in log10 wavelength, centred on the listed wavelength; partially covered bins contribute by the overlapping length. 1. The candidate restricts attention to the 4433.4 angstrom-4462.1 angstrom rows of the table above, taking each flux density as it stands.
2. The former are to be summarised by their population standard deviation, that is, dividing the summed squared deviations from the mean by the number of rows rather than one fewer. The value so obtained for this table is 0.49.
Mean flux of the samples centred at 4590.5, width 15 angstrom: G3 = 13.1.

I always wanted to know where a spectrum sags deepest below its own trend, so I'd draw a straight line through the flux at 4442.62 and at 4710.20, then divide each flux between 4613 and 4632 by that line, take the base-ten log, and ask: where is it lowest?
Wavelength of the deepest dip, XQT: 4630.62 angstrom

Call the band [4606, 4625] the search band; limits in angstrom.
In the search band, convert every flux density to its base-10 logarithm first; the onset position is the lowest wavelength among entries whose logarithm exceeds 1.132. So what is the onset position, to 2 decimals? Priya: 4607.22 angstrom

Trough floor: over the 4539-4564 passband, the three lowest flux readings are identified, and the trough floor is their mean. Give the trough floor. 12.5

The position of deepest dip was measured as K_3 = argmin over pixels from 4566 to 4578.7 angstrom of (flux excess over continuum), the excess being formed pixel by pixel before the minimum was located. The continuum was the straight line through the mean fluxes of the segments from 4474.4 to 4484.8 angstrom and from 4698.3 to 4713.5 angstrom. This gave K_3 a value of 4575.51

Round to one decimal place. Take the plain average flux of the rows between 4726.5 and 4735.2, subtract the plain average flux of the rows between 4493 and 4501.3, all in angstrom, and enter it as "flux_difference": -1.0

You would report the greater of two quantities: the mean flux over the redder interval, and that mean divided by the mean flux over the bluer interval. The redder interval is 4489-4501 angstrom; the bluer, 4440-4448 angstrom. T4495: 13.8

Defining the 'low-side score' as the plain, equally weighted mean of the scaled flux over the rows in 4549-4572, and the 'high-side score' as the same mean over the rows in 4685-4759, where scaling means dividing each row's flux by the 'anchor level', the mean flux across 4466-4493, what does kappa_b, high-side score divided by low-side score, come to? 0.97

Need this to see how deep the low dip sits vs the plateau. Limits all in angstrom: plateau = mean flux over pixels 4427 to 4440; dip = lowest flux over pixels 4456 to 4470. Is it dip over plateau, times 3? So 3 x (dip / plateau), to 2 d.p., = 2.85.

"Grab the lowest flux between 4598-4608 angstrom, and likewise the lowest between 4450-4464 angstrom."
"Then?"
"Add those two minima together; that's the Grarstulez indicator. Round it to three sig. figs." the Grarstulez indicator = 26.0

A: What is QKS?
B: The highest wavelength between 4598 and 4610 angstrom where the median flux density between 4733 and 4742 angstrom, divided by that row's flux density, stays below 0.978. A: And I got 4609.35 angstrom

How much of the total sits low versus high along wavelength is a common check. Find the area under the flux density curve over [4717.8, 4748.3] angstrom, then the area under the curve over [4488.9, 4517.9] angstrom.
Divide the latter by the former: 1.033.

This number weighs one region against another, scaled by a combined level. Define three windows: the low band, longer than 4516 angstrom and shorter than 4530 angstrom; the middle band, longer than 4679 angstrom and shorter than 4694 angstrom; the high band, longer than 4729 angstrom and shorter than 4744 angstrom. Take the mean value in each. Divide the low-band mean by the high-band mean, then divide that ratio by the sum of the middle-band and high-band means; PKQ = 0.0415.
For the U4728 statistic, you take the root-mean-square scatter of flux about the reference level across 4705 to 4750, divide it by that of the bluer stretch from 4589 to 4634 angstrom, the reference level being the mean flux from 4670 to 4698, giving 1.7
